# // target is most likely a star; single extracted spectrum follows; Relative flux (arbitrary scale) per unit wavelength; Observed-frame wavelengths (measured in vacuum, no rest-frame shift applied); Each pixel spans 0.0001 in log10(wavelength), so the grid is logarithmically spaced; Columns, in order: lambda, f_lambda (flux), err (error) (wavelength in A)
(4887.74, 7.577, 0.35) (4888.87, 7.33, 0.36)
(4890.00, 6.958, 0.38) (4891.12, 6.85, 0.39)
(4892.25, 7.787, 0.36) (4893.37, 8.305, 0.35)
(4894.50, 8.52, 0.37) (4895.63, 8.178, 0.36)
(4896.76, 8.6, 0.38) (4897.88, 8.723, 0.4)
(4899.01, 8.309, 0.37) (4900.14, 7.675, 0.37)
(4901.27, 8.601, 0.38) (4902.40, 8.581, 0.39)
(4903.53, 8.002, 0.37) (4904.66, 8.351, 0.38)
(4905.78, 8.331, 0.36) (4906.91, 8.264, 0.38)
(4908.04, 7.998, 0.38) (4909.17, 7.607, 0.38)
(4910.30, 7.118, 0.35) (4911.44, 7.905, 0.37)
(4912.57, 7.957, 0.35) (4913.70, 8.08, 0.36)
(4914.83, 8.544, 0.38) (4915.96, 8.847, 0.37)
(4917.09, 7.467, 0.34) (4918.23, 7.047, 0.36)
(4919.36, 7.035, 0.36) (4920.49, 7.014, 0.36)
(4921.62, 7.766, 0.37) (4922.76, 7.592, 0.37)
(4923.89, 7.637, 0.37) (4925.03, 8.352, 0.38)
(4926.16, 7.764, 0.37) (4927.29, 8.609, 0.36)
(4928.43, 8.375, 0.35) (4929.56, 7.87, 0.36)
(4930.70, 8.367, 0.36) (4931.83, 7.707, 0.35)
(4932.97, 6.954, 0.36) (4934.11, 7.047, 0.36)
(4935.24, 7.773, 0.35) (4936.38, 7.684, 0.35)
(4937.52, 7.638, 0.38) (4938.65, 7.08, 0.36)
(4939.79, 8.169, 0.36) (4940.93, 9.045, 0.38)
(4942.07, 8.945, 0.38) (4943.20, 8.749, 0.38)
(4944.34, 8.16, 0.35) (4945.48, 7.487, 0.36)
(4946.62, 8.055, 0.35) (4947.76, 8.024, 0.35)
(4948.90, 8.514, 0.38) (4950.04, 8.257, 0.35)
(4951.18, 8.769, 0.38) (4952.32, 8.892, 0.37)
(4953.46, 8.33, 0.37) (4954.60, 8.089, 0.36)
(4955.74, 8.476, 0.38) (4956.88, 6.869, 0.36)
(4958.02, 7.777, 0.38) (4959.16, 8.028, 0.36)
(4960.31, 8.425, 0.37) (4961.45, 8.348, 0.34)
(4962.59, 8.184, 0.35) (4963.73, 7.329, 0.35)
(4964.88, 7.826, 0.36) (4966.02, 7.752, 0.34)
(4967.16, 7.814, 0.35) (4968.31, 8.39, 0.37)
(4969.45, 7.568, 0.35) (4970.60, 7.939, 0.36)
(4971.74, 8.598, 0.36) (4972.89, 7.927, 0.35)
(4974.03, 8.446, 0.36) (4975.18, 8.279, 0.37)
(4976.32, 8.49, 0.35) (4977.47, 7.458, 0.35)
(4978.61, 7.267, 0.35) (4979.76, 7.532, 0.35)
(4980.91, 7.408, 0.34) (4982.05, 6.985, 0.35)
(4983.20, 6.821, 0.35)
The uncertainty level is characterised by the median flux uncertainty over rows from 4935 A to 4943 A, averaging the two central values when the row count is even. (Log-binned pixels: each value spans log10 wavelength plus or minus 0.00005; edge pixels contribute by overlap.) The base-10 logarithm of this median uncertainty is -0.444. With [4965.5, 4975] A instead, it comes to -0.450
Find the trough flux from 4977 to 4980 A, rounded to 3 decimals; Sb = 7.267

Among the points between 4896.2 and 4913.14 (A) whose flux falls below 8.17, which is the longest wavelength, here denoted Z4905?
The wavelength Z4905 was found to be 4912.57 A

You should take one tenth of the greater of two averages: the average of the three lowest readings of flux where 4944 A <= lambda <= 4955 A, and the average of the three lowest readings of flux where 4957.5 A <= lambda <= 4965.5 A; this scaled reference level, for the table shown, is 0.786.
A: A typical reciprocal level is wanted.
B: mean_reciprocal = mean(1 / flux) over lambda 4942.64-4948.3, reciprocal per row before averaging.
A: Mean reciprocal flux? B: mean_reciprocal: 0.124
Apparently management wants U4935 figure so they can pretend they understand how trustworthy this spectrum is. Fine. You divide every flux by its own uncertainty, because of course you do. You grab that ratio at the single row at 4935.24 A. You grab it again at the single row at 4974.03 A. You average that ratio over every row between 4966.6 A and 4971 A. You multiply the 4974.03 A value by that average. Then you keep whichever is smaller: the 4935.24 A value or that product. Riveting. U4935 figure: 22.2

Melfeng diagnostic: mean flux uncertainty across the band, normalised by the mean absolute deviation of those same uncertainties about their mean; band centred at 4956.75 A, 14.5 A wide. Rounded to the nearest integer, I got 33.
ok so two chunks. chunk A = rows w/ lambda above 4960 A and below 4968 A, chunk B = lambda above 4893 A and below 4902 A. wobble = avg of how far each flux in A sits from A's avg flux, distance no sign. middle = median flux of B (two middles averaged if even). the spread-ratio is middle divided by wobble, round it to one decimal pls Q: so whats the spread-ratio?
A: 26.9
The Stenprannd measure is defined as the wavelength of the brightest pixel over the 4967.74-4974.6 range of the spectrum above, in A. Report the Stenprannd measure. 4971.74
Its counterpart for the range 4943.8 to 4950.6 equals 4948.90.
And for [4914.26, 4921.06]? 4915.96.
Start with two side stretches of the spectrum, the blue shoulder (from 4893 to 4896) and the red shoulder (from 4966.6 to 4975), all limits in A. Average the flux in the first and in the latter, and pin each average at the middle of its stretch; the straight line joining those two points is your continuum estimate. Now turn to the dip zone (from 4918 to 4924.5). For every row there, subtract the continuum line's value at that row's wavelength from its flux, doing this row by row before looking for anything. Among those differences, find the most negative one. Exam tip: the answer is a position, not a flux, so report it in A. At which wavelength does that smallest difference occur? 4920.49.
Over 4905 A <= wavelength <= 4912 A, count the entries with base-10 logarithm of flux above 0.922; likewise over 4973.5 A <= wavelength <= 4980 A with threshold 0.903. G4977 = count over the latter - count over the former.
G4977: 3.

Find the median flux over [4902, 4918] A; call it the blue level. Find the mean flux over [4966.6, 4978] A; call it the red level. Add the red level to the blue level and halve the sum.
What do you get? 8.07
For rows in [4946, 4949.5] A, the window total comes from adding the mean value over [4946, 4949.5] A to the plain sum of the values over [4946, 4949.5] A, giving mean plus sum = 32.8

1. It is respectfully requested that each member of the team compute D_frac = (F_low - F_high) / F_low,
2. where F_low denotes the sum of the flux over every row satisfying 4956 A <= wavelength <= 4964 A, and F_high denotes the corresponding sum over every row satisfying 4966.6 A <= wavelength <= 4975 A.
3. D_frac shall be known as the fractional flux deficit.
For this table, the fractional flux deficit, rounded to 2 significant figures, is -0.031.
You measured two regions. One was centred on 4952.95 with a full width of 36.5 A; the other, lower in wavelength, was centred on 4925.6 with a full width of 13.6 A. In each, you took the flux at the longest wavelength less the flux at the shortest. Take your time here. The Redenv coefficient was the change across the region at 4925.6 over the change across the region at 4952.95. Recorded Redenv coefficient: 4.0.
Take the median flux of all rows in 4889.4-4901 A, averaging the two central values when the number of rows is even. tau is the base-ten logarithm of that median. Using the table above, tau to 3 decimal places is 0.916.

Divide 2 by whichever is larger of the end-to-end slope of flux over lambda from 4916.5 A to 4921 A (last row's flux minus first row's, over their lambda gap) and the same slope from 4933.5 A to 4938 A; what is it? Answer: 11.5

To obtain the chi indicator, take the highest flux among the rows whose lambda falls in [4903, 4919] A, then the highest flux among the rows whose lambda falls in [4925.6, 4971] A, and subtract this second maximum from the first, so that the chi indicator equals -0.20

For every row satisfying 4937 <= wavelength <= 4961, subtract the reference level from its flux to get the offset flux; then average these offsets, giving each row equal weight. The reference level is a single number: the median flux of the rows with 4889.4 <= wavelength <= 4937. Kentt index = 0.25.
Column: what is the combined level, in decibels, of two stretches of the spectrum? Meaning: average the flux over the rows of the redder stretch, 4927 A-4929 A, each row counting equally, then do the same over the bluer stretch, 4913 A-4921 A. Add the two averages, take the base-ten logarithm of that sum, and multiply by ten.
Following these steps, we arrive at 12.10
